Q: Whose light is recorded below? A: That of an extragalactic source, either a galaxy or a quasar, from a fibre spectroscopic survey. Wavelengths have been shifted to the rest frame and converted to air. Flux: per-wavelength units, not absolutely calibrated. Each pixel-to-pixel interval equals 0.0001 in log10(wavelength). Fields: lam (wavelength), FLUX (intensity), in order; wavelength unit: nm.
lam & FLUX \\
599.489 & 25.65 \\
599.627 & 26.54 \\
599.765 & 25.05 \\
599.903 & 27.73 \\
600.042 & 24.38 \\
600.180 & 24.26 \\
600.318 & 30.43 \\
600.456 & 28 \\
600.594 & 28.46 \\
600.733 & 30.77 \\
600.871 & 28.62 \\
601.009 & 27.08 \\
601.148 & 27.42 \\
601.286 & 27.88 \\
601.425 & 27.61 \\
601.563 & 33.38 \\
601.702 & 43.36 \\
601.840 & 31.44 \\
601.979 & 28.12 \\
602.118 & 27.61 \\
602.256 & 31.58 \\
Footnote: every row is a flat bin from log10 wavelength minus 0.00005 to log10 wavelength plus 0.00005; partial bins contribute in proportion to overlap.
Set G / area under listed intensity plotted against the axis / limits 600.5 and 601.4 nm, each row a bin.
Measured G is 25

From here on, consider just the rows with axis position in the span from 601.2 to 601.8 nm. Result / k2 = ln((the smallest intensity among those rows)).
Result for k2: 3.32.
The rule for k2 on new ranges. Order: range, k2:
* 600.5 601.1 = 3.30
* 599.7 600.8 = 3.19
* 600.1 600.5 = 3.19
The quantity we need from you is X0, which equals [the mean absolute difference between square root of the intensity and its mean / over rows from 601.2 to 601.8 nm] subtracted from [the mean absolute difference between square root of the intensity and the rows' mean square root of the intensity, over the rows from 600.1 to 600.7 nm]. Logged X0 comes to -0.29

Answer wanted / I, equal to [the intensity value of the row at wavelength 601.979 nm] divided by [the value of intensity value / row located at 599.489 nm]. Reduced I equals 1.10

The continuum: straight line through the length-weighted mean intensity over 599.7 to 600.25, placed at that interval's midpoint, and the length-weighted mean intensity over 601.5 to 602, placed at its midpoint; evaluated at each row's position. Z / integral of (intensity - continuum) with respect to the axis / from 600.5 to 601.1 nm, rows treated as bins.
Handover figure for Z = -0.6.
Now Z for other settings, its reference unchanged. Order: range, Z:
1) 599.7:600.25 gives 0.0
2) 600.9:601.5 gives -2.5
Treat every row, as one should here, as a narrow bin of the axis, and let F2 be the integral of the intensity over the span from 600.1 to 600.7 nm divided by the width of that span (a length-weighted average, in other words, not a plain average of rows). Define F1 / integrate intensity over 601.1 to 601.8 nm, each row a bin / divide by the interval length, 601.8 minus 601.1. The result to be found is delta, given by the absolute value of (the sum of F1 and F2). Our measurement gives 60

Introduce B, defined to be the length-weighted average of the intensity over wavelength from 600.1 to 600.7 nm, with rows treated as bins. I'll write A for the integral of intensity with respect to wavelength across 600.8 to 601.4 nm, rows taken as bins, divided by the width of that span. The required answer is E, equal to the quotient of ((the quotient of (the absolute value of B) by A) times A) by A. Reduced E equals 1.01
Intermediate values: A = 27.8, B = 28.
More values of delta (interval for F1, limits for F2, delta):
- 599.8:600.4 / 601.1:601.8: 59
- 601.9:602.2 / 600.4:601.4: 56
